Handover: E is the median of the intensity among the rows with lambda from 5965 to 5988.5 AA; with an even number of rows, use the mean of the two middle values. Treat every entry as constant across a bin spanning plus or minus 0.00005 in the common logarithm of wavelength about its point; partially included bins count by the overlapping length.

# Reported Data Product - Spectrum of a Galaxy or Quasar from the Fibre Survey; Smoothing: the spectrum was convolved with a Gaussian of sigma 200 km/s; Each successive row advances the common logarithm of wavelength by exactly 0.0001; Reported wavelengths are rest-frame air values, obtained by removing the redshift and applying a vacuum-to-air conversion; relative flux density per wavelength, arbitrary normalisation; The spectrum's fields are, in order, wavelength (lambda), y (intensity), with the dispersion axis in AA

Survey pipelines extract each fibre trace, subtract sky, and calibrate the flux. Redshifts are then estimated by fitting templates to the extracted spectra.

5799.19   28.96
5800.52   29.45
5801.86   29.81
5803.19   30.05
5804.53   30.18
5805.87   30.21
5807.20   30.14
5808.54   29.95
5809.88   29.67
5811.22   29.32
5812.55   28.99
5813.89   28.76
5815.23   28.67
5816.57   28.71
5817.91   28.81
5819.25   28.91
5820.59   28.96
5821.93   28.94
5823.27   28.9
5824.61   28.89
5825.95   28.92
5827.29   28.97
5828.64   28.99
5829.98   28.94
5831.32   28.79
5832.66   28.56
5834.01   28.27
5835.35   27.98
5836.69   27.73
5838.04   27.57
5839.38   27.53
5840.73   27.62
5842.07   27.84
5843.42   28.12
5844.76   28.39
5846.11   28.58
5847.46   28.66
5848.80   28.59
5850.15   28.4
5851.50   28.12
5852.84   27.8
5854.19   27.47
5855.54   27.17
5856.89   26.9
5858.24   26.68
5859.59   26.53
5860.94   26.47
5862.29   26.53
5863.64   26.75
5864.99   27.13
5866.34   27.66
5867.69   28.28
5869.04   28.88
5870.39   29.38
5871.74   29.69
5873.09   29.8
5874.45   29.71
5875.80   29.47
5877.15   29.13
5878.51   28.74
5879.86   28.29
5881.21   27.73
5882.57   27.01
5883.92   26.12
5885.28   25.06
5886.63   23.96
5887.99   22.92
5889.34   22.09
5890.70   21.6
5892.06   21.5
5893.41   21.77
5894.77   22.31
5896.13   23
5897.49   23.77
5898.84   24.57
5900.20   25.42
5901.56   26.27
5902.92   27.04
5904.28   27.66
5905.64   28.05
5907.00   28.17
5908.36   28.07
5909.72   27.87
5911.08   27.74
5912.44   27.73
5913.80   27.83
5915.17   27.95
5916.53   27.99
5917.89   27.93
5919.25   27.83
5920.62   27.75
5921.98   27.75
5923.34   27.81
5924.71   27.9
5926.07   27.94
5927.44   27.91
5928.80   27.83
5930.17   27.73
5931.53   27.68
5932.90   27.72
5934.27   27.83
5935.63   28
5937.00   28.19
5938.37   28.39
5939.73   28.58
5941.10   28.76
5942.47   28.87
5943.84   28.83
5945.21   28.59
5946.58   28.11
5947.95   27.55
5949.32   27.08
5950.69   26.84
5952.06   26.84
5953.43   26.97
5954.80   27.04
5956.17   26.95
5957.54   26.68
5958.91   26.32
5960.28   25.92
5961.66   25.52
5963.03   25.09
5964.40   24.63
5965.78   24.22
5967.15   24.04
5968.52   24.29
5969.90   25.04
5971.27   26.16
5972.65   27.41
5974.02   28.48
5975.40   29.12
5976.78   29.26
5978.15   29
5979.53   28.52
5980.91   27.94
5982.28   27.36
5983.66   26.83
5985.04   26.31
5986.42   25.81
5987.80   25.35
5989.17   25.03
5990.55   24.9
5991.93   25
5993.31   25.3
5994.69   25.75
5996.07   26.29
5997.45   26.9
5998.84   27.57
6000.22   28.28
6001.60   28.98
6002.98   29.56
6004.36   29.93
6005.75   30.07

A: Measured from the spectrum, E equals 26.8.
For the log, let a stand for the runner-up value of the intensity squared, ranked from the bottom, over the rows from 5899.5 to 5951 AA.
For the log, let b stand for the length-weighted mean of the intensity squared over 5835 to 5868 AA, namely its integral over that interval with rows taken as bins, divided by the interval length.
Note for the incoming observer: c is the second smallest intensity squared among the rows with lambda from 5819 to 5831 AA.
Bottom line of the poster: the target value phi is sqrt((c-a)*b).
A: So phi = 333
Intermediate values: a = 690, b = 763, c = 835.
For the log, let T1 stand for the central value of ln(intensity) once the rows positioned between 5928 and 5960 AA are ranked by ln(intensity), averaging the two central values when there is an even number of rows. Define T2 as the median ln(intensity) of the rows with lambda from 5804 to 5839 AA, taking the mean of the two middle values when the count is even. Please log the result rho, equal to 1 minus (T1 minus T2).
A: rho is 1.04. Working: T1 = 3.32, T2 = 3.36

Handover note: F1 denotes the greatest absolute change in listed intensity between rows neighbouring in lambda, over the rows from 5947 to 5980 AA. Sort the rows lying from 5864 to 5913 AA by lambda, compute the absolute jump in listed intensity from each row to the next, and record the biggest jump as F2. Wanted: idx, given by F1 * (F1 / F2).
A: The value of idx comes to 1.4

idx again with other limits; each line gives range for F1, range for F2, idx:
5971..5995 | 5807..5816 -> 4.5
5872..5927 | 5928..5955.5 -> 2.2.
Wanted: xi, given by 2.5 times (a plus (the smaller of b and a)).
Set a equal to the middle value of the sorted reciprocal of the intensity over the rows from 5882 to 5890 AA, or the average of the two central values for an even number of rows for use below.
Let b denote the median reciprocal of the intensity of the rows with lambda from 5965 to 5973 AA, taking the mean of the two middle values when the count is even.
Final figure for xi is 0.203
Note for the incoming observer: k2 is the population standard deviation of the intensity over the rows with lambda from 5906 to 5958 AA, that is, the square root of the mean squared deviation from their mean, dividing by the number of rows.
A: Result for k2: 0.5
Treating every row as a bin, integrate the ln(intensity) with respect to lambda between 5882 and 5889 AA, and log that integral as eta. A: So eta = 22.5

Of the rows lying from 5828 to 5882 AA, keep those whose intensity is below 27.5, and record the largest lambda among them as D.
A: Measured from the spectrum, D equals 5864.99 AA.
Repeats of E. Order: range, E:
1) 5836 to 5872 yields 27.7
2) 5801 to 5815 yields 29.9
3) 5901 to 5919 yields 27.9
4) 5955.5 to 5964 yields 26.1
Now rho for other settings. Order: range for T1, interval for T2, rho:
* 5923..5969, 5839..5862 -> 1.00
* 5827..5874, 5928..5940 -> 0.99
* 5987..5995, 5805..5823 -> 1.14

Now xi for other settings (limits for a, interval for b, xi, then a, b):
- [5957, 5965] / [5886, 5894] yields 0.194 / 0.0389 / 0.0456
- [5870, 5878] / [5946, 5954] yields 0.169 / 0.0338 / 0.0370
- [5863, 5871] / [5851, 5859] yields 0.179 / 0.0358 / 0.0366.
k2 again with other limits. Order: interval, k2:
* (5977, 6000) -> 1.3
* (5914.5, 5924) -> 0.1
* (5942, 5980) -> 1.6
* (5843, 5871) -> 0.9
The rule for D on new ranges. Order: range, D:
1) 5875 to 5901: 5900.20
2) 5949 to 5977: 5972.65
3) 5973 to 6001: 5997.45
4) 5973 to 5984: 5983.66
